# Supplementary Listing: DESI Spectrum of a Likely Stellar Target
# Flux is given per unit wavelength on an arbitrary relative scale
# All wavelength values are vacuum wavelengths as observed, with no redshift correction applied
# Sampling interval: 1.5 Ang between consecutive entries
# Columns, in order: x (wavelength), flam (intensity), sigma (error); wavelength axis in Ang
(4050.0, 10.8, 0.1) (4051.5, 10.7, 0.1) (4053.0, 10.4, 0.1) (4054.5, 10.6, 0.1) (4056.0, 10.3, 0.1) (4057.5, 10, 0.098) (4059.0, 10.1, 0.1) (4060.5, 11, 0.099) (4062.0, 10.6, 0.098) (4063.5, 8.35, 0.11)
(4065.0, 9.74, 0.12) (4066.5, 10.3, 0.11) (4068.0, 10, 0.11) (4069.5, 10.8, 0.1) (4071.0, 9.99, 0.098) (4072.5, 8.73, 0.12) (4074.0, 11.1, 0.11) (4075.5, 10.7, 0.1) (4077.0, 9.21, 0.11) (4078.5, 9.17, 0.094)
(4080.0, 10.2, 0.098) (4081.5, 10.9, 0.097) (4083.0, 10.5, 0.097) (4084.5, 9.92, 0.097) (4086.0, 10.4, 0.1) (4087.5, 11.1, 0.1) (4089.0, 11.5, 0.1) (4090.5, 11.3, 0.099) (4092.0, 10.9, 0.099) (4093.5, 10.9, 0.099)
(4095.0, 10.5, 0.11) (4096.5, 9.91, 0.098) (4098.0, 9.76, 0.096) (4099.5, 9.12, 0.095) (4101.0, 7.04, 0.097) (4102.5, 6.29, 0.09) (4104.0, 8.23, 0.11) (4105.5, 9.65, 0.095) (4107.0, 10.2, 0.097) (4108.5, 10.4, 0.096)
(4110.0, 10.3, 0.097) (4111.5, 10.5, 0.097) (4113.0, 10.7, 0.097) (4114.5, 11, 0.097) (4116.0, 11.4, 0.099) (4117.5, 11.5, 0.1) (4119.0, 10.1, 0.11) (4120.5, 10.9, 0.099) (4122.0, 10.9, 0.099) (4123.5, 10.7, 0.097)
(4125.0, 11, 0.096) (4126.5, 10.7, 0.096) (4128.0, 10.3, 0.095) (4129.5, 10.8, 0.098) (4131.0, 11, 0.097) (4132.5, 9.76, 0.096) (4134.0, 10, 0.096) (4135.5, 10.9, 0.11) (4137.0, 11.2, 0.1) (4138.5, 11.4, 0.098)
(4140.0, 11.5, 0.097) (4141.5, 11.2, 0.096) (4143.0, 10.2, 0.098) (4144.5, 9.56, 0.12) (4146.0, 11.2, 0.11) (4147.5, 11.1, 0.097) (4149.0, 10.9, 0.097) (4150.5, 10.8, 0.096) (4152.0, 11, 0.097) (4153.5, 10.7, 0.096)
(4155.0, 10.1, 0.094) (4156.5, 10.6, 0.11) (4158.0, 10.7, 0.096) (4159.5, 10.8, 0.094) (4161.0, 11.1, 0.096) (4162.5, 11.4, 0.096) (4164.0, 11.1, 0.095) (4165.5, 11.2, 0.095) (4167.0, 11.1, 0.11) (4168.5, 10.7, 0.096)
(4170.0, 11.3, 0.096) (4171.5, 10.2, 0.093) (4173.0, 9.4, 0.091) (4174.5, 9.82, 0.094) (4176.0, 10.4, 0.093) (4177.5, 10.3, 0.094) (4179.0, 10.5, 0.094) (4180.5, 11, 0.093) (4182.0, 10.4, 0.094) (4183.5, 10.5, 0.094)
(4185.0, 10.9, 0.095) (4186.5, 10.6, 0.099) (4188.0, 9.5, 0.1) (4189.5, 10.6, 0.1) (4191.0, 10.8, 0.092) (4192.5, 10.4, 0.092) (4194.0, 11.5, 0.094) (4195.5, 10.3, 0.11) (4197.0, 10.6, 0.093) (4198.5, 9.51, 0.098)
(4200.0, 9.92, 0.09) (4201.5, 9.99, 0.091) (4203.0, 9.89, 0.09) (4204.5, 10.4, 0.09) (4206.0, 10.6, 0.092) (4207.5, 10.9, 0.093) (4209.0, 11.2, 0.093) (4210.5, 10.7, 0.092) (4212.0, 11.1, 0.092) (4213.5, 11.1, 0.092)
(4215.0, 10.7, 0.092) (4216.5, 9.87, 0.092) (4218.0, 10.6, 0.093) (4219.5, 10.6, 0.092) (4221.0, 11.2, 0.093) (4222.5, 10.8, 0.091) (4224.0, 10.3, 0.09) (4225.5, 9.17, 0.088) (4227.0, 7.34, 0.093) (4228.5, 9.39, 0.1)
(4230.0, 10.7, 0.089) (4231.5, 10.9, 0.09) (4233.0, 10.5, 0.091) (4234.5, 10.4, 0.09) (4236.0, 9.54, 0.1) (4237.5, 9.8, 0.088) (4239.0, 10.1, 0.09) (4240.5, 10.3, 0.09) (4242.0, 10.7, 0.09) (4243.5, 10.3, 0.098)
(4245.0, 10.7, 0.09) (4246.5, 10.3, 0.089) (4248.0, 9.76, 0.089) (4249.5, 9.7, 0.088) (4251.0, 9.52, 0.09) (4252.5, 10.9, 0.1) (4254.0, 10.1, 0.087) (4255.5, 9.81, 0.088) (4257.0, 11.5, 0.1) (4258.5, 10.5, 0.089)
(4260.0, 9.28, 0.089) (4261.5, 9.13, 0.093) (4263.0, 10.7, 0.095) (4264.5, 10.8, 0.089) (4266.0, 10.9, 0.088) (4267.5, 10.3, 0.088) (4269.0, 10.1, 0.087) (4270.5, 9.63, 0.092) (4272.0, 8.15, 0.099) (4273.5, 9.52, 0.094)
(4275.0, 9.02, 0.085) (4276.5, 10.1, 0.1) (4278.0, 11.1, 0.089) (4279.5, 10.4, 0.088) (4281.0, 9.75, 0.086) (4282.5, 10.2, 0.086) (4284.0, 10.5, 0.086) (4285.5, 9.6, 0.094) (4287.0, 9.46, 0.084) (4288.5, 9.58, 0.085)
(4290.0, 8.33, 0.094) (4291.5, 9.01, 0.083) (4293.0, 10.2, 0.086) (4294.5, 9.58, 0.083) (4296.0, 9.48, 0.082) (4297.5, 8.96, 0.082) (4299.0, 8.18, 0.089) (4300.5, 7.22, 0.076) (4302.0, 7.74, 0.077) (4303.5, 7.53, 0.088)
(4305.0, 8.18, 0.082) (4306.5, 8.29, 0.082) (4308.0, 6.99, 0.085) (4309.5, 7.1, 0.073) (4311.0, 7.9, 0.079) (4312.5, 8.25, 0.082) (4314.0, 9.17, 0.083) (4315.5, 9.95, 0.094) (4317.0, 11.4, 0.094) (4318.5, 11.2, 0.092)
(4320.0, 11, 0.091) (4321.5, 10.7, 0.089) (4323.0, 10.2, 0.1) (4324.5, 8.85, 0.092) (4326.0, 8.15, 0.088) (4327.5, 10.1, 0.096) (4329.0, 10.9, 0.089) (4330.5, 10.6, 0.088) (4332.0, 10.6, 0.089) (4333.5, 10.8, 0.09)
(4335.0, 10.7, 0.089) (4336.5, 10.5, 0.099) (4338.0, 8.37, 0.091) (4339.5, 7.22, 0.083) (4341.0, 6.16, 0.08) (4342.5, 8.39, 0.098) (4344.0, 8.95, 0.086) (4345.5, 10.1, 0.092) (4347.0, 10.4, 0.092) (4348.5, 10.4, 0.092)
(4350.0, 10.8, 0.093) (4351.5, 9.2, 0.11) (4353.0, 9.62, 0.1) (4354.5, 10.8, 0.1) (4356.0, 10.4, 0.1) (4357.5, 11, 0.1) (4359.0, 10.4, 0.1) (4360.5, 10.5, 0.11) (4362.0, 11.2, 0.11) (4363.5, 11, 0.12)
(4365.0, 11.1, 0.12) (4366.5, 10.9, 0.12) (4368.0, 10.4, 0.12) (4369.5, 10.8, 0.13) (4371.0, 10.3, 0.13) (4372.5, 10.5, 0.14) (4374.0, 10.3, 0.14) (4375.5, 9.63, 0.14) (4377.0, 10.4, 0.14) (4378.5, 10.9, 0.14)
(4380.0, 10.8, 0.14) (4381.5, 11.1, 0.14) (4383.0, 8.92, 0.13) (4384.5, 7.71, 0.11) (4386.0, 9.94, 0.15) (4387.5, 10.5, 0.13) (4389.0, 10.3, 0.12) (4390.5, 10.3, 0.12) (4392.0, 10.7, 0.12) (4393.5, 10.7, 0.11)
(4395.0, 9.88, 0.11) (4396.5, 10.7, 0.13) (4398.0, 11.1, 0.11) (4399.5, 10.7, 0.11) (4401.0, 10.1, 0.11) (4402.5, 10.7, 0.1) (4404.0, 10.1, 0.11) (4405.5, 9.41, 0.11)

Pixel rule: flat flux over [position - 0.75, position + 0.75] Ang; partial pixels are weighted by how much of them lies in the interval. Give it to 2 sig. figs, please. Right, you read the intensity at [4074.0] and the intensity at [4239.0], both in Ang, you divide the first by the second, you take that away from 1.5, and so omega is 0.40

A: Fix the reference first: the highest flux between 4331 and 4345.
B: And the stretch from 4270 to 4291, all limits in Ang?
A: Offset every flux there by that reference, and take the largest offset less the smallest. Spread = 3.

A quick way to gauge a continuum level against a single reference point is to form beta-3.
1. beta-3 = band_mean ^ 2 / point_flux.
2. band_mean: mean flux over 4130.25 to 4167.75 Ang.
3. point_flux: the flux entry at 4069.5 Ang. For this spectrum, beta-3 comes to 10.84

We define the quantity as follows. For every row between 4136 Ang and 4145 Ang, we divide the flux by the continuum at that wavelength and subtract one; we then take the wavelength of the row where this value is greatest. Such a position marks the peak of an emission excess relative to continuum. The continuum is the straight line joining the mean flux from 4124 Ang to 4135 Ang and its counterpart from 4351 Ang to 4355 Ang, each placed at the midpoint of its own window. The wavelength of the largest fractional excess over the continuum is 4140.0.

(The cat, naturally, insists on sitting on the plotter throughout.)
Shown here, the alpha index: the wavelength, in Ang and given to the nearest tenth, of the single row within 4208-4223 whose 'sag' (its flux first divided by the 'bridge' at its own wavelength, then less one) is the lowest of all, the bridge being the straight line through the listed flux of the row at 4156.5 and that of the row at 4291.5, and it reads 4216.5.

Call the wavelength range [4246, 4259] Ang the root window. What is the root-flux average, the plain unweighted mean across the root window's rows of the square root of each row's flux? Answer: 3.20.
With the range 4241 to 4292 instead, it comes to 3.16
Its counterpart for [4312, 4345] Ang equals 3.10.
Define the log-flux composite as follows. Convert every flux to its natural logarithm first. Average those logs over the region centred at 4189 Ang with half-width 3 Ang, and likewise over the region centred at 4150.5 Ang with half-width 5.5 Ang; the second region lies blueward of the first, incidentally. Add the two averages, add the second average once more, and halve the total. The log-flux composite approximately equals 3.55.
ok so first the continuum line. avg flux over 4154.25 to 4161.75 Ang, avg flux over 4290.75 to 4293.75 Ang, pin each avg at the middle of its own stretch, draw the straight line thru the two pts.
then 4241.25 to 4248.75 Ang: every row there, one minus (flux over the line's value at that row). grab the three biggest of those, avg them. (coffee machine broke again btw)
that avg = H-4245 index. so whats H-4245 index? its -0.015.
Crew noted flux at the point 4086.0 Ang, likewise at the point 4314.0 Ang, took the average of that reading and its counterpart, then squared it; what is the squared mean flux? 96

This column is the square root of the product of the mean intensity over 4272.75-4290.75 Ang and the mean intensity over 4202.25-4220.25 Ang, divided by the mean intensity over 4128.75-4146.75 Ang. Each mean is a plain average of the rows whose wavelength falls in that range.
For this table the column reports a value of 0.95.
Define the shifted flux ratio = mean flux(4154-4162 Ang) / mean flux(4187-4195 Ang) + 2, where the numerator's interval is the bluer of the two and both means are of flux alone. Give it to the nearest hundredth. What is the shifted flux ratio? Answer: 3.01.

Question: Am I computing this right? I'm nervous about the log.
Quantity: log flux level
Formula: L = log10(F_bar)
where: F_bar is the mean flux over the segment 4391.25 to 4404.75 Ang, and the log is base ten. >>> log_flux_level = 1.02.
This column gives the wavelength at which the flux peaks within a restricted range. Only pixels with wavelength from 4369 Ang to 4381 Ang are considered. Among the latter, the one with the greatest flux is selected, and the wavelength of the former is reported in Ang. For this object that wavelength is 4378.5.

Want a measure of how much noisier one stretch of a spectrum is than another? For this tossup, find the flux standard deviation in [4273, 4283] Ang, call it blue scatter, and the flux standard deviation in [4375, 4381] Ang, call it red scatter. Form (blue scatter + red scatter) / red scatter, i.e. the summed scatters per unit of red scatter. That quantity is 2.2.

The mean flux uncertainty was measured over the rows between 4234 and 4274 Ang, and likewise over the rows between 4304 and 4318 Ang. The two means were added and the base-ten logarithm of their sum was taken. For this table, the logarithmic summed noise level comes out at -0.756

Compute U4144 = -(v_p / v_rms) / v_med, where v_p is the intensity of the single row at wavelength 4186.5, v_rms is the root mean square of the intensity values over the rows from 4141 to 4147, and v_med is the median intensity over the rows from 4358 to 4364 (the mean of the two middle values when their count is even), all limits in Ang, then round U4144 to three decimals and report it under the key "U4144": -0.093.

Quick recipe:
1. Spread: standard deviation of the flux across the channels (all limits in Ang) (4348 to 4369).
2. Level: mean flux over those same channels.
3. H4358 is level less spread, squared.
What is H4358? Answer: 100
